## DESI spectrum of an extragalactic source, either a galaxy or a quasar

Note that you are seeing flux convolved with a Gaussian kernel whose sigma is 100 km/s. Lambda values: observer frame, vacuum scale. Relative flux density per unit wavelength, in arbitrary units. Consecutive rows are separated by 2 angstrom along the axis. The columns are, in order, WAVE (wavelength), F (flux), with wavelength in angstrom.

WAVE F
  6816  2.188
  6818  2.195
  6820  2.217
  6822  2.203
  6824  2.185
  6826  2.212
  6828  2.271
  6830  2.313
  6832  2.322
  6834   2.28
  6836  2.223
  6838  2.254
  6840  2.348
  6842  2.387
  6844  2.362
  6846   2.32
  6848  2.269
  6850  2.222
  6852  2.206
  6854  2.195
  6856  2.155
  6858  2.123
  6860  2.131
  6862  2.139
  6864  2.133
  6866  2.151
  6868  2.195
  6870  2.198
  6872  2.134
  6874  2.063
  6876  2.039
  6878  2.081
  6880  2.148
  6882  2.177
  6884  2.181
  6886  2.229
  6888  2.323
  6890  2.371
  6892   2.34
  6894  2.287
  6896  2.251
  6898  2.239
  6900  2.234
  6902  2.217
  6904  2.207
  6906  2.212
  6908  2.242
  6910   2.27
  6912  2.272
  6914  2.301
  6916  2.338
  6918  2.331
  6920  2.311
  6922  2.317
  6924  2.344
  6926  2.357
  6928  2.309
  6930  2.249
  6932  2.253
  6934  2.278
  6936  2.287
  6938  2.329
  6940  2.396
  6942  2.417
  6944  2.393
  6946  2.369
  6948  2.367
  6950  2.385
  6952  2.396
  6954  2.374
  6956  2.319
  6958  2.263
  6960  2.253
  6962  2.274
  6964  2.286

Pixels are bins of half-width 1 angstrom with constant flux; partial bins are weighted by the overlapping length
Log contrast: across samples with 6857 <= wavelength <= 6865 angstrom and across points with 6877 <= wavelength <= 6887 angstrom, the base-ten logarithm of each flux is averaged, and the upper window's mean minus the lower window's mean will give 0.006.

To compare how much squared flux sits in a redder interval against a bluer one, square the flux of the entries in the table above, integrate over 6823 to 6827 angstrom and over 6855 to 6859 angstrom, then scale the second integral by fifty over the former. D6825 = 47.3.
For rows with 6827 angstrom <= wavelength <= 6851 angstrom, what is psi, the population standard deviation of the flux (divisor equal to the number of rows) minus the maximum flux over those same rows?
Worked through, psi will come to -2.34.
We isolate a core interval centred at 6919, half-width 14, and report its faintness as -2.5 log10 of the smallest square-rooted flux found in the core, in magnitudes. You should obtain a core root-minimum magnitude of -0.431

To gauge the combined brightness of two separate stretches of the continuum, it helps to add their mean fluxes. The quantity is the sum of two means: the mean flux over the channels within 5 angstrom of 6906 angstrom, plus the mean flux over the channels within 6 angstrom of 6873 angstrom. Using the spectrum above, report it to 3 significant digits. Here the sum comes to 4.35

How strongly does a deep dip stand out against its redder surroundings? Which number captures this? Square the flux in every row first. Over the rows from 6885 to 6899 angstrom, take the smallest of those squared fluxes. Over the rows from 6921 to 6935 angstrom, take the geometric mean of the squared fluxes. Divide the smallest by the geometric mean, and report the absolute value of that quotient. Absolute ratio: 0.939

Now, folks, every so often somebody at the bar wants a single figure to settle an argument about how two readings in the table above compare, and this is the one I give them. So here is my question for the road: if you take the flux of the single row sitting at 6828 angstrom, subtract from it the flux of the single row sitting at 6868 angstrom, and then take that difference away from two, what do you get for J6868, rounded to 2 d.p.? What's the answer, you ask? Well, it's 1.92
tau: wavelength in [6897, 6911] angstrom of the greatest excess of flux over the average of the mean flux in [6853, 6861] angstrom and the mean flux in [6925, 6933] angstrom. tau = 6910 angstrom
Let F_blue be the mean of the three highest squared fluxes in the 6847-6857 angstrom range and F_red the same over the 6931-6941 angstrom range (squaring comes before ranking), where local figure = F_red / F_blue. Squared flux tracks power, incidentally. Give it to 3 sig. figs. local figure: 1.10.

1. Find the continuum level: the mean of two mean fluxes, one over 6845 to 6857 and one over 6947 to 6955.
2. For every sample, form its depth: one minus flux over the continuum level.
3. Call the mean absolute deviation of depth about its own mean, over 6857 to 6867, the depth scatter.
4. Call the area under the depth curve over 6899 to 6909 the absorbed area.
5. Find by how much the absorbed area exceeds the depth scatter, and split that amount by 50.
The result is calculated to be 0.0070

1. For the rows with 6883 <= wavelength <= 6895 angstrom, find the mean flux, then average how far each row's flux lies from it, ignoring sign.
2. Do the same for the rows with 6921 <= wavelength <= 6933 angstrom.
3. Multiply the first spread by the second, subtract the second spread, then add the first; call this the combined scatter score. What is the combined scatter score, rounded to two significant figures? 0.022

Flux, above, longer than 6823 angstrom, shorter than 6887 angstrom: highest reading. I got 2.387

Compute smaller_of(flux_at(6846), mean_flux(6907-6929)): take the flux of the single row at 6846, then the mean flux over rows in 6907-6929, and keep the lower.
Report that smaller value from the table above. 2.31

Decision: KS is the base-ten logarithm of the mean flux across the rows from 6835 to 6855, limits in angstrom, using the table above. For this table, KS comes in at 0.358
